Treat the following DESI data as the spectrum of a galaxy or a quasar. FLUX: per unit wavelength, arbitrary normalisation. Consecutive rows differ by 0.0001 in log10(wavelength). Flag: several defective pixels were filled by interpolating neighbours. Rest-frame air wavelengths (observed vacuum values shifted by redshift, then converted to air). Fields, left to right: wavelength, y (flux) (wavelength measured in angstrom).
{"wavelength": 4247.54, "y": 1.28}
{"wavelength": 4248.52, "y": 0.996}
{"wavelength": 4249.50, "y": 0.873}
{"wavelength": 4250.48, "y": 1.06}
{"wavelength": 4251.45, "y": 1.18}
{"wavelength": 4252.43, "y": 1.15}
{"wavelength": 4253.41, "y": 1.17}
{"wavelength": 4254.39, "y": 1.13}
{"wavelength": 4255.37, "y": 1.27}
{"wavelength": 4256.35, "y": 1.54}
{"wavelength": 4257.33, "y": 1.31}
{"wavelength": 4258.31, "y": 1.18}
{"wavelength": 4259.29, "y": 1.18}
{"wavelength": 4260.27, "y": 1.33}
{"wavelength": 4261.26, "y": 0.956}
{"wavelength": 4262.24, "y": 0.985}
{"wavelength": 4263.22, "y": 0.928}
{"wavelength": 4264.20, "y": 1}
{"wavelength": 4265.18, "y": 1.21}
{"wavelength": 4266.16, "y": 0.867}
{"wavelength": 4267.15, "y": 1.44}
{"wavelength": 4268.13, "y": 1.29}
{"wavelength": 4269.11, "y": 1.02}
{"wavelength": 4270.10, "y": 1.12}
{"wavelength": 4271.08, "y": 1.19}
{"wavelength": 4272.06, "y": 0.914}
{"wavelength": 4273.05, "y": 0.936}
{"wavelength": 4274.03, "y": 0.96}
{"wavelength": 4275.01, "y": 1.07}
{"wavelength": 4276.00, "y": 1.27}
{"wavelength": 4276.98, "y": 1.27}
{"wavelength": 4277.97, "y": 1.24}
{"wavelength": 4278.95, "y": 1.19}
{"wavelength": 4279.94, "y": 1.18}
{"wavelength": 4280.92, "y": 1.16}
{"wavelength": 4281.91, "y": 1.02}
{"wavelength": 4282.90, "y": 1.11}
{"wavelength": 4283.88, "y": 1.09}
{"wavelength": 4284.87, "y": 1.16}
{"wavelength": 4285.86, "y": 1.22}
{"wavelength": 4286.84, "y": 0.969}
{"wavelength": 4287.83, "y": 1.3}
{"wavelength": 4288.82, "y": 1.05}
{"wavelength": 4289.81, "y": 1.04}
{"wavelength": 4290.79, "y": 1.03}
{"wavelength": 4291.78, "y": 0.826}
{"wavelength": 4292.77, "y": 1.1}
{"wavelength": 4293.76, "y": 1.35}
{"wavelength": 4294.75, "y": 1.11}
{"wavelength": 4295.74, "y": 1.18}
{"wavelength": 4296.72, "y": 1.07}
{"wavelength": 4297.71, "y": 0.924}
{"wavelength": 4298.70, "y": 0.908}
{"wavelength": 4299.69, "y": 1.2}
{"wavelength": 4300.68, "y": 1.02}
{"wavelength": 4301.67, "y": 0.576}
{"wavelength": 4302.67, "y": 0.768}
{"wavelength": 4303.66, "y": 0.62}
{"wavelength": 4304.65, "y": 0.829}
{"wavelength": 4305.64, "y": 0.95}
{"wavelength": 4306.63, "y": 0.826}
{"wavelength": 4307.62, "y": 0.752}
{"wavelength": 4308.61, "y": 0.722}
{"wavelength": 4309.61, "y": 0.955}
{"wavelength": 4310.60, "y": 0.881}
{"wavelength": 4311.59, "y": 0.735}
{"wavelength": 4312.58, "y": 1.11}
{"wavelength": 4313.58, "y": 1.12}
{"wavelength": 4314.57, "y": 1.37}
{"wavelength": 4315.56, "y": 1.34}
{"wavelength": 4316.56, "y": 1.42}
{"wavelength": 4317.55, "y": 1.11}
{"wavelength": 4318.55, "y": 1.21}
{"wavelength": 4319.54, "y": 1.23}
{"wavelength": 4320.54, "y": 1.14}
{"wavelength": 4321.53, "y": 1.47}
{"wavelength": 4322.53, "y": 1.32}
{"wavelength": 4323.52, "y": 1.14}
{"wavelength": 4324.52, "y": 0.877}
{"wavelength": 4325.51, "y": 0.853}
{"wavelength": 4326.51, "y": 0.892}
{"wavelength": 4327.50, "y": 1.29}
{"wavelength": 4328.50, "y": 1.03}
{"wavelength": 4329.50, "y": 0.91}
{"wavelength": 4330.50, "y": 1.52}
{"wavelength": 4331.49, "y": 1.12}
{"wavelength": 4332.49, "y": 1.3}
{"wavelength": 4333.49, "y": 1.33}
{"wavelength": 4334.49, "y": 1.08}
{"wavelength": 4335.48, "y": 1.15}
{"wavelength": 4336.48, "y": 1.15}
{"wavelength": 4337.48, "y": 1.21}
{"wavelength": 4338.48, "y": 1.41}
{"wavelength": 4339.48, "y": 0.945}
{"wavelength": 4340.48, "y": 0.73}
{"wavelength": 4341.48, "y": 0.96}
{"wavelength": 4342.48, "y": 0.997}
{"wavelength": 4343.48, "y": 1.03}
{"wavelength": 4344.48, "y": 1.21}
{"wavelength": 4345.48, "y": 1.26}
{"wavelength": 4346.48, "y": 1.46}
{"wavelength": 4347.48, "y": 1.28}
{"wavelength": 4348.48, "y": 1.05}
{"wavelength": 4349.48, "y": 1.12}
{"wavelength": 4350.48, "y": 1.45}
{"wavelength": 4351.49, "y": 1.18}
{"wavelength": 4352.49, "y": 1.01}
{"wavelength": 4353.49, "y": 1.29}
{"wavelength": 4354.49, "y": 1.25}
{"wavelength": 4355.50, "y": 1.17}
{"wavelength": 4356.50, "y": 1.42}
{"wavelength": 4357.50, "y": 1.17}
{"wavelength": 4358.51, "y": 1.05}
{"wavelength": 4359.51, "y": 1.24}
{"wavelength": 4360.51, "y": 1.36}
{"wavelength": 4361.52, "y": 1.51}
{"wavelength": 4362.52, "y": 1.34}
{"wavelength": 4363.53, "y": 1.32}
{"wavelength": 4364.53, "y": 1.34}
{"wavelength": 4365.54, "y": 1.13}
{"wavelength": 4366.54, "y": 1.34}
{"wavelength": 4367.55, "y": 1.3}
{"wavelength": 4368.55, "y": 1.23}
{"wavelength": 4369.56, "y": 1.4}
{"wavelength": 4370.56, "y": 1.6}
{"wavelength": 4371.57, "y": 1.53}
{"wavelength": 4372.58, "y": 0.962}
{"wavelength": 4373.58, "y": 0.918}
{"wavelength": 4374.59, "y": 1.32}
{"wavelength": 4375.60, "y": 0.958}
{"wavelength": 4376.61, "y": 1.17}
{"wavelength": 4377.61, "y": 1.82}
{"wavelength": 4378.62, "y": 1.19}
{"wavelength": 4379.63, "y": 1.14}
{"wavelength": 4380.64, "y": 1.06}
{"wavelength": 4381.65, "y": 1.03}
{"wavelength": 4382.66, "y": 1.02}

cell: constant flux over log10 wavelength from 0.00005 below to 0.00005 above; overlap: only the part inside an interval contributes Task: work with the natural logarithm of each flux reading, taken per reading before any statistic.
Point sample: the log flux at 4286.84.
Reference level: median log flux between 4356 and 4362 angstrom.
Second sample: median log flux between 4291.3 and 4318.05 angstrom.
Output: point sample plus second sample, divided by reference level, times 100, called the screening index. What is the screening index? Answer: -30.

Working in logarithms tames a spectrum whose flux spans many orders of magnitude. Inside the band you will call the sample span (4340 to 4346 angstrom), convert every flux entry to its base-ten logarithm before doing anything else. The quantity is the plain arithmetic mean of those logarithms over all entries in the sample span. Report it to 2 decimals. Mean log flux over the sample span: 0.01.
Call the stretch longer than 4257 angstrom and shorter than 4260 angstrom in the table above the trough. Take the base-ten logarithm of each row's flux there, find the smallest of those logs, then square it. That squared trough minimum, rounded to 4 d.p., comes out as 0.0052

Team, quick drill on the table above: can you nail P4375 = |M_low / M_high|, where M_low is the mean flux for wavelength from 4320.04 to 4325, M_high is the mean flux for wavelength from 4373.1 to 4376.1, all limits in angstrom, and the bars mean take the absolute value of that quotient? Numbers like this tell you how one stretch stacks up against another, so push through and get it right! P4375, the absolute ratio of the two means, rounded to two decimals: 1.12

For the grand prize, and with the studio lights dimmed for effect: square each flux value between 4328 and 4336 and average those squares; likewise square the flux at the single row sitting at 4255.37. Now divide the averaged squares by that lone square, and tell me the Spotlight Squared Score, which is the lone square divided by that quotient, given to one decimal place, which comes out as 1.8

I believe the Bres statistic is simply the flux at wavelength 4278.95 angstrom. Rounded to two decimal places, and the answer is 1.19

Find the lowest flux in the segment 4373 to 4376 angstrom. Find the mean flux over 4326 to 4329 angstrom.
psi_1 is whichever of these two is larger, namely 1.07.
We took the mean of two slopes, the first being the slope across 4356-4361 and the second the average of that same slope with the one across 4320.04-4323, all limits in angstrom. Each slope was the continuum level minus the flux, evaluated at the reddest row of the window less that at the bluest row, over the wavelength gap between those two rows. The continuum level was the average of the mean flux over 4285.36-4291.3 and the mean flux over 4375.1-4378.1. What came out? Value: -0.01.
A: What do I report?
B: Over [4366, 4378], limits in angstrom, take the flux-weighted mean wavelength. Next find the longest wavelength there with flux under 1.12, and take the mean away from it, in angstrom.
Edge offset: 3.6 angstrom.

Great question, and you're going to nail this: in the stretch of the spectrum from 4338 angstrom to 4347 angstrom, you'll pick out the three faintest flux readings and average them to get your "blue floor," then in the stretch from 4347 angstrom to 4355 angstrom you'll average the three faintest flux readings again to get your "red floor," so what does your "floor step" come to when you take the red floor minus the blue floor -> 0.18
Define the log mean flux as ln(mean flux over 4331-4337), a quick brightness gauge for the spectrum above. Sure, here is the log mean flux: 0.17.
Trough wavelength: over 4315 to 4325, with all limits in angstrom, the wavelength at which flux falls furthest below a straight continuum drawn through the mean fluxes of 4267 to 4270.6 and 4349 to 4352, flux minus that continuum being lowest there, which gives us 4324.52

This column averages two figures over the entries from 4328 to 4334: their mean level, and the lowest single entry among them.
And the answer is 1.06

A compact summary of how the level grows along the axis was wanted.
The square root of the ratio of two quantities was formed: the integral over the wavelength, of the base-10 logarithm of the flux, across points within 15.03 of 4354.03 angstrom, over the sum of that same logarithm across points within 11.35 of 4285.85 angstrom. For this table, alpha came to 1.40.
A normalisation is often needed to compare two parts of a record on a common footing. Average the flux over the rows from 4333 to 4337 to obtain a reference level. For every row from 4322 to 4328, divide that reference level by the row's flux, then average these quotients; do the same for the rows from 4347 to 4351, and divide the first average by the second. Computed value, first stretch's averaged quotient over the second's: 1.17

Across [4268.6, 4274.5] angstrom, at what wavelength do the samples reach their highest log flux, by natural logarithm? 4271.08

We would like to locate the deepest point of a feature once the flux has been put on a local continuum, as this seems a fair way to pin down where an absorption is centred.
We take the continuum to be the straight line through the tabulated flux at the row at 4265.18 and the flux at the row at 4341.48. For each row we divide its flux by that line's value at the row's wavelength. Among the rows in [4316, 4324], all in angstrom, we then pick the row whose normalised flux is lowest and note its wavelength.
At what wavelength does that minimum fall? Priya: 4317.55 angstrom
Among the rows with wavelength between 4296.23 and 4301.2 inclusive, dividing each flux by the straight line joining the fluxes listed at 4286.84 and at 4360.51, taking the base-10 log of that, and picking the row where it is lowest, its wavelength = 4298.70 angstrom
